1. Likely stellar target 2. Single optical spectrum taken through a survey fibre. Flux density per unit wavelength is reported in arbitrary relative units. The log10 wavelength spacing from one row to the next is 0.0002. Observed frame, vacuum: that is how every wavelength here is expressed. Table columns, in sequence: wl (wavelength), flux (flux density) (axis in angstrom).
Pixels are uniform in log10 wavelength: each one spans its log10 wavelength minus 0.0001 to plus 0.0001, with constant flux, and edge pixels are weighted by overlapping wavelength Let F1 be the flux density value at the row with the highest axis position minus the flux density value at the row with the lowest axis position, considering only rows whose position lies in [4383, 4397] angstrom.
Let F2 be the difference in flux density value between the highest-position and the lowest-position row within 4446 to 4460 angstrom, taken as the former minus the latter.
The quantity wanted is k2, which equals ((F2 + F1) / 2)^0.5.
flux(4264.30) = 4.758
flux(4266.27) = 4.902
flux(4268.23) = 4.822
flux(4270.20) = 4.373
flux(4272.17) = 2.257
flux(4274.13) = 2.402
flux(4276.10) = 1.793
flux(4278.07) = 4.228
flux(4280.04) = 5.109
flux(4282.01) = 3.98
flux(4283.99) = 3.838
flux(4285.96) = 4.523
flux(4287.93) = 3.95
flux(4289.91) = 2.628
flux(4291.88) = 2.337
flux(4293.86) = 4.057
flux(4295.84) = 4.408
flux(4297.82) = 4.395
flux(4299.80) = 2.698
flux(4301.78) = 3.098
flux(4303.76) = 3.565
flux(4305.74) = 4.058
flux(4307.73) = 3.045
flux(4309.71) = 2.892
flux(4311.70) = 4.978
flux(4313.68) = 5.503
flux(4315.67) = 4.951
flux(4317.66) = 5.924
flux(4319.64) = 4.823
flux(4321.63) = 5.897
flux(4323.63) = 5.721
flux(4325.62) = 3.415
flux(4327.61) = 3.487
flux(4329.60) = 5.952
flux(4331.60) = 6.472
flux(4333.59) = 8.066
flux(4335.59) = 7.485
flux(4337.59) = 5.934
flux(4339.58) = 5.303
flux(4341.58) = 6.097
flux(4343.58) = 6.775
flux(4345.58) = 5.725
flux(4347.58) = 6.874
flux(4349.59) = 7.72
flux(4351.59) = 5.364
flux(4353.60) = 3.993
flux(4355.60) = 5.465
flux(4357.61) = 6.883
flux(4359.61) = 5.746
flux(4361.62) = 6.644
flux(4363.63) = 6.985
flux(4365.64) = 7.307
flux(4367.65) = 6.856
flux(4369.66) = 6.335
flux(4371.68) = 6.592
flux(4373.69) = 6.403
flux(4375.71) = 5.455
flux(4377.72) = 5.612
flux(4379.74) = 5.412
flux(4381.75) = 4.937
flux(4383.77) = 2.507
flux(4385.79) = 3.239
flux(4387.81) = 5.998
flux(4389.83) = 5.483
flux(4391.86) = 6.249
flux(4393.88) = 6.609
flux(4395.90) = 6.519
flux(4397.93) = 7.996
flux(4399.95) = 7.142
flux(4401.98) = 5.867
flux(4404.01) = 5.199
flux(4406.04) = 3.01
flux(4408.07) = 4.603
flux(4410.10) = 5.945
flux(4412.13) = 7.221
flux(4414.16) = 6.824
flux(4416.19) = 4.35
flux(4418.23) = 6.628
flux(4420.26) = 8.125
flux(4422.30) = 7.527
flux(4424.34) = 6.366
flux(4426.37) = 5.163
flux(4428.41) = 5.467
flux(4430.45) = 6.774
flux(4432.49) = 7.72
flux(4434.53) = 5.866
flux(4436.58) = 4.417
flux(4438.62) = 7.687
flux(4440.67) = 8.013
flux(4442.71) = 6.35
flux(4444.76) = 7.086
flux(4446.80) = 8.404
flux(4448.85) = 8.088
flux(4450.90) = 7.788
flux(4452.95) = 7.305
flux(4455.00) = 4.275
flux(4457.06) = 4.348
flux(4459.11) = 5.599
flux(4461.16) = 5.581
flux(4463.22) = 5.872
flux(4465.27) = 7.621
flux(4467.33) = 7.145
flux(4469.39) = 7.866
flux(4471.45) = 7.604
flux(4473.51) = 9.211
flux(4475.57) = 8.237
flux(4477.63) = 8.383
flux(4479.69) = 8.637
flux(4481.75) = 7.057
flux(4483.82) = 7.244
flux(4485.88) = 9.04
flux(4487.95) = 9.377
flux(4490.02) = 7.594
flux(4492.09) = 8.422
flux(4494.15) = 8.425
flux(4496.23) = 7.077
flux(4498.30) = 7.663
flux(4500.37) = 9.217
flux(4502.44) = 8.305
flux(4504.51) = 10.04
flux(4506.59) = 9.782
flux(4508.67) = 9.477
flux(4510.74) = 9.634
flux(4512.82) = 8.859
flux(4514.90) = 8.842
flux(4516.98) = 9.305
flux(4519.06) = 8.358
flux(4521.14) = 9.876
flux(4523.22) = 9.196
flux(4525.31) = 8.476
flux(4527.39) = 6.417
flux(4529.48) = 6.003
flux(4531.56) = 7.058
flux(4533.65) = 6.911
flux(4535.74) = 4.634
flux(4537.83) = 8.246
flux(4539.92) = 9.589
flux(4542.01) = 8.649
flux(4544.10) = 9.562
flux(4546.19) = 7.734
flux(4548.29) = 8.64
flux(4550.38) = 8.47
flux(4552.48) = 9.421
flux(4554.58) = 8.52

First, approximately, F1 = 4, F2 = -3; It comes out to 0.8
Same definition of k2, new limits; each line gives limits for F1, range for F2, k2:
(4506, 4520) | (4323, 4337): 0.4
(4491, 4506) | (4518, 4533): 0.4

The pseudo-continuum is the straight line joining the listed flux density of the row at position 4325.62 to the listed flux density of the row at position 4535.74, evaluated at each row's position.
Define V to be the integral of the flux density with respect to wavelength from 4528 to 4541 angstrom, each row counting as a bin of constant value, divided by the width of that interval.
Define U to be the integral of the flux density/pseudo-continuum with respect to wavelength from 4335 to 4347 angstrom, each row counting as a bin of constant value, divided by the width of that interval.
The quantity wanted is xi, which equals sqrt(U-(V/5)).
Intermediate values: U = 1.77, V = 7.1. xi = 0.60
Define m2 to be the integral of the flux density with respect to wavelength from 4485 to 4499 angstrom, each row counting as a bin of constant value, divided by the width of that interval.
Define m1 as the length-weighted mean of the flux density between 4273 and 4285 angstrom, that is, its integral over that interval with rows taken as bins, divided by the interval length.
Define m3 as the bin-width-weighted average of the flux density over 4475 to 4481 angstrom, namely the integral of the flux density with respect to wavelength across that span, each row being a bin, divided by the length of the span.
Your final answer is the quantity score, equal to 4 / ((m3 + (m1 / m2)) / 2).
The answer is 0.9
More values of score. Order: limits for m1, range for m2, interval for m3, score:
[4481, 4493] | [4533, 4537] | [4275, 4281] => 1.6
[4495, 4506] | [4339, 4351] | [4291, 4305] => 1.6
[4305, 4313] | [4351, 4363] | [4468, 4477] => 0.9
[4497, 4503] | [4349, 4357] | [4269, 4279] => 1.8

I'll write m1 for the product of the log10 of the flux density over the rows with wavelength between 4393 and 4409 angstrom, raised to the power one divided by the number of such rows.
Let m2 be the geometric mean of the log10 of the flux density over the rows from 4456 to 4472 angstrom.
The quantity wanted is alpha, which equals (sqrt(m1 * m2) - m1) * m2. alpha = 0.022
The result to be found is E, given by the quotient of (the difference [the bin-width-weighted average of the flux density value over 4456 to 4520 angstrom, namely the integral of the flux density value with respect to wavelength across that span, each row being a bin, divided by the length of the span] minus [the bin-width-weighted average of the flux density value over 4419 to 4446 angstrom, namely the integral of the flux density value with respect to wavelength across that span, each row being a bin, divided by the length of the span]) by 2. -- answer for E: 0.7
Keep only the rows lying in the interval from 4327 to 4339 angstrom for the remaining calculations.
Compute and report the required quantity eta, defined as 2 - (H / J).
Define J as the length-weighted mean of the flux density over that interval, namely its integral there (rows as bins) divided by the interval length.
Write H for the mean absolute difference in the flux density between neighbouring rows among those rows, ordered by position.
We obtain 1.79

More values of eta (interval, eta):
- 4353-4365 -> 1.83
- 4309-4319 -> 1.79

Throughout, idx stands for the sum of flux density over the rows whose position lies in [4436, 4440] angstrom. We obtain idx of 12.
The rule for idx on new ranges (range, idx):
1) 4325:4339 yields 41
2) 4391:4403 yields 40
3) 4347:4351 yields 15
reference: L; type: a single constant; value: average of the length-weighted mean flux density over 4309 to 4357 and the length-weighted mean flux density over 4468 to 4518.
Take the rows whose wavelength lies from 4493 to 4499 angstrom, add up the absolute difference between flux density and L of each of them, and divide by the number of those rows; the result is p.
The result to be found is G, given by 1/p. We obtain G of 1.6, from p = 0.64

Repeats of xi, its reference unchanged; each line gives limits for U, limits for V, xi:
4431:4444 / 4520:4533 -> 0.29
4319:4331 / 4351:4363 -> 0.55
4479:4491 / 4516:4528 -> 0.37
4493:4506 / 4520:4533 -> 0.60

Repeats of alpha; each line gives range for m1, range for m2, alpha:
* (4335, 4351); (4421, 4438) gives -0.011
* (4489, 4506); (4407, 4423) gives -0.052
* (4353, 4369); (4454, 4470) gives -0.007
